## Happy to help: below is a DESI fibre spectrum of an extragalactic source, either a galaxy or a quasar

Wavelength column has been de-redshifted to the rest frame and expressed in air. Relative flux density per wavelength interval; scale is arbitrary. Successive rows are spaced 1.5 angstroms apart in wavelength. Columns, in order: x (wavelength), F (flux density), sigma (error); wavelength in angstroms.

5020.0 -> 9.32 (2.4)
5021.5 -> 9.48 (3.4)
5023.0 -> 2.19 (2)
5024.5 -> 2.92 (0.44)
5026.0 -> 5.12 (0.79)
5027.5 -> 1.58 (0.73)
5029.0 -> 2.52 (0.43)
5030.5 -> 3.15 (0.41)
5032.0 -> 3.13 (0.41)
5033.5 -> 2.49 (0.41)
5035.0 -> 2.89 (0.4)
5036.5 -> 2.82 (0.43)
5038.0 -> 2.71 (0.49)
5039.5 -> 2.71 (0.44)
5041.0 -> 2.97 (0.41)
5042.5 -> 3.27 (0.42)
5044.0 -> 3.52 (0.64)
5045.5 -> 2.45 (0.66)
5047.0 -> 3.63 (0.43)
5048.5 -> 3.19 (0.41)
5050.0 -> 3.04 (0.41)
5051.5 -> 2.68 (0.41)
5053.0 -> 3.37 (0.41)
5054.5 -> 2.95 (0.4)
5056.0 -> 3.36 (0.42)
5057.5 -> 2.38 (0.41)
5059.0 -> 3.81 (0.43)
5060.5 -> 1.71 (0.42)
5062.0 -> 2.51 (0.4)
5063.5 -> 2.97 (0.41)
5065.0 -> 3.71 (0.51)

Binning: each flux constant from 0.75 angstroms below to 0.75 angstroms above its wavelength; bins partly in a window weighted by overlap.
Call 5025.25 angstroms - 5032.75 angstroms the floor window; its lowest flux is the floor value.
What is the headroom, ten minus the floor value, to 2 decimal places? 8.42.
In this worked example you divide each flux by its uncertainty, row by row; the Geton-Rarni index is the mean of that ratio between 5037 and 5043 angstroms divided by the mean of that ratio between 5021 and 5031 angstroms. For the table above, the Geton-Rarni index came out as 1.43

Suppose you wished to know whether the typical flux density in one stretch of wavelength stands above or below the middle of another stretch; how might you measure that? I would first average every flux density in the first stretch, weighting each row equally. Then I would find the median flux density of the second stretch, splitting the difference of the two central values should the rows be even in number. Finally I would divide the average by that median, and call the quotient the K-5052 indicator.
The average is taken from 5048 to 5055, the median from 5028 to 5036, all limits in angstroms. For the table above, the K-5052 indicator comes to 1.05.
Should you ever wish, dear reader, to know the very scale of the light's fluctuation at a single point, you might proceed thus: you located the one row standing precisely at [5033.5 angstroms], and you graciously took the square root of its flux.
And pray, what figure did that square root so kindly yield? 1.58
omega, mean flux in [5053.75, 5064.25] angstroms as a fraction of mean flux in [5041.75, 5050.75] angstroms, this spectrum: 0.88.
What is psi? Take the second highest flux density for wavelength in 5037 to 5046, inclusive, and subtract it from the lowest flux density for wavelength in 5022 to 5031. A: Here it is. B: -1.69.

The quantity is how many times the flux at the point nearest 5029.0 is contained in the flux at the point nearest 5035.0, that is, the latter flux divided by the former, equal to 1.1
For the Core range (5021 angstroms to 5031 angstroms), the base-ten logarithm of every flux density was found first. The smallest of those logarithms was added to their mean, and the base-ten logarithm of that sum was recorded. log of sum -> -0.15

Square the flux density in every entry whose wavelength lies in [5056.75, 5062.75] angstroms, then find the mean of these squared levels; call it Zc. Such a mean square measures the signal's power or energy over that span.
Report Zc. 7.4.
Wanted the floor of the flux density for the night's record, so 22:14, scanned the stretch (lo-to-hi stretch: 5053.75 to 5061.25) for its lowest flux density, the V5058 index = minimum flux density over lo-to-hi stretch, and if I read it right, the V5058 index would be 1.71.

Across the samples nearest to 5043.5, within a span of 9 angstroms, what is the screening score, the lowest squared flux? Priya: 6.0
